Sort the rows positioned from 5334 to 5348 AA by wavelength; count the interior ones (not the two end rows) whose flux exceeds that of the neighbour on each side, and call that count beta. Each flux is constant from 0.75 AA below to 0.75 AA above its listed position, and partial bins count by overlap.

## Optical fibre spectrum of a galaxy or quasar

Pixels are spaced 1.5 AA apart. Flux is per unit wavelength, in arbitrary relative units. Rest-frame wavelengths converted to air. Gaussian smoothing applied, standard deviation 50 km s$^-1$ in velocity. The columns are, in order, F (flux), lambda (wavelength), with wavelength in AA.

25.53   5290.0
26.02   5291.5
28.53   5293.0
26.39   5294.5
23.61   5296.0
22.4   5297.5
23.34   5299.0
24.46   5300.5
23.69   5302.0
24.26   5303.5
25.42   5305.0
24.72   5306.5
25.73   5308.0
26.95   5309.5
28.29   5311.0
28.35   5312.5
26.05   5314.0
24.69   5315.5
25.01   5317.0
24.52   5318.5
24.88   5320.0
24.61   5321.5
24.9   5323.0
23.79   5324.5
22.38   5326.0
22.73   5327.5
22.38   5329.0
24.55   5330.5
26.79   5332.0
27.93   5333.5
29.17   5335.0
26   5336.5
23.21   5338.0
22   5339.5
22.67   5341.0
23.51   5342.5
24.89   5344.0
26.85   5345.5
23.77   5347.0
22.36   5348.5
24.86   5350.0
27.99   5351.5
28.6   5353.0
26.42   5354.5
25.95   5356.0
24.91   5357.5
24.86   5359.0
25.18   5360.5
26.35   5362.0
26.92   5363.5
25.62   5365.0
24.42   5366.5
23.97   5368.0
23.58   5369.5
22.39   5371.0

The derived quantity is 1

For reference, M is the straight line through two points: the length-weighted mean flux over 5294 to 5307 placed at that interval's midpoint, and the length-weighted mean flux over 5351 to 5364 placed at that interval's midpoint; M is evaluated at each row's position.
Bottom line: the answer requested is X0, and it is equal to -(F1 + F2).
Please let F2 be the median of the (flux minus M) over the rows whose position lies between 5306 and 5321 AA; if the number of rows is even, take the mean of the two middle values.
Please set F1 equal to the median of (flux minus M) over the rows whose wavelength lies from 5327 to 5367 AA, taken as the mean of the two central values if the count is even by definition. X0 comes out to 0.2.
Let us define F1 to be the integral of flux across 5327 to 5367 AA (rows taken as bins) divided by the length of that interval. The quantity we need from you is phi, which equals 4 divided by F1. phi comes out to 0.158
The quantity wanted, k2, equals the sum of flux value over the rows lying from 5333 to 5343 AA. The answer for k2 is 174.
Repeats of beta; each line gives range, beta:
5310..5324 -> 3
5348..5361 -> 1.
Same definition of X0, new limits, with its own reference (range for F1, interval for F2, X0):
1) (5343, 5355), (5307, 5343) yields 0.5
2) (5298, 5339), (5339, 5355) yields 1.2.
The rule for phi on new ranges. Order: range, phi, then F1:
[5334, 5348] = 0.162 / 24.7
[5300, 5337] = 0.158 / 25.3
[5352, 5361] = 0.153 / 26.1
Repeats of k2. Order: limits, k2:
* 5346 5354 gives 128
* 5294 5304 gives 168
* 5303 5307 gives 74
